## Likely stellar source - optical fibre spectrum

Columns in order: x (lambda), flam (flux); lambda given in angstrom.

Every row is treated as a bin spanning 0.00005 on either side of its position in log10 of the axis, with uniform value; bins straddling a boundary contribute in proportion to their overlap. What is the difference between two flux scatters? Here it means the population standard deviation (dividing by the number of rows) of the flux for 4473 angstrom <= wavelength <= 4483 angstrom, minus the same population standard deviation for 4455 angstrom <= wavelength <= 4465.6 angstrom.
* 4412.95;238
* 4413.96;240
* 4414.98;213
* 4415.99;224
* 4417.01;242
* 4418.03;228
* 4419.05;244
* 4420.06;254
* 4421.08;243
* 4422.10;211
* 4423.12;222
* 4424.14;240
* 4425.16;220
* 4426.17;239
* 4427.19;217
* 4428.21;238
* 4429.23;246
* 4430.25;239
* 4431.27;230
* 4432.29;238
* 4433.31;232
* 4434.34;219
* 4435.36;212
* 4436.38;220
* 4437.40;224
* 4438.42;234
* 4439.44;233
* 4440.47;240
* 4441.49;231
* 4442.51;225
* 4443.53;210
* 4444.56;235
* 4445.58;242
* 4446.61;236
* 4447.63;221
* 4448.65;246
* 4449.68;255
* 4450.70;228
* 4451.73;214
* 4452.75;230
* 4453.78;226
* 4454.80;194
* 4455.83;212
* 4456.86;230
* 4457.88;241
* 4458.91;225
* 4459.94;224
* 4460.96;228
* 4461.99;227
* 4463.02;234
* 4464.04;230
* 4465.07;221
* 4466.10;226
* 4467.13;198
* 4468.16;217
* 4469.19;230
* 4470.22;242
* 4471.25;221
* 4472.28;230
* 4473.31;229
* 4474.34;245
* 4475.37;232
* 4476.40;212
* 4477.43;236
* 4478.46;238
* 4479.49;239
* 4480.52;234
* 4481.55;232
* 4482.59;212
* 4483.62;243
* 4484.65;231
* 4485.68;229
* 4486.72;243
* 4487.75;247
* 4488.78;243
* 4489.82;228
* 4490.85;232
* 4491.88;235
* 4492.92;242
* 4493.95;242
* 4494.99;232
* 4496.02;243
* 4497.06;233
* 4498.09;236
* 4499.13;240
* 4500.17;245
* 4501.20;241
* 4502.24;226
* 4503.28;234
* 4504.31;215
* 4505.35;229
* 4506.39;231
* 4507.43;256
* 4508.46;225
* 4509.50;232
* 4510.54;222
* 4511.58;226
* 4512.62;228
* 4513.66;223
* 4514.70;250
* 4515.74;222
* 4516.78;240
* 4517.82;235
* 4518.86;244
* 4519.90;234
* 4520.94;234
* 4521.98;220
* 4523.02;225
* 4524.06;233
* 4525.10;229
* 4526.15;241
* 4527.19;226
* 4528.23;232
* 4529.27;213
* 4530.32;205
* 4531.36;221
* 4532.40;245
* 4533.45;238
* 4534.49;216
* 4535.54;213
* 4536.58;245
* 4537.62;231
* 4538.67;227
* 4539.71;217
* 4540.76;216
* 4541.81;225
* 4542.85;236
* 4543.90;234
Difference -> 3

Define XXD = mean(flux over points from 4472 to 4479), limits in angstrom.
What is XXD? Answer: 232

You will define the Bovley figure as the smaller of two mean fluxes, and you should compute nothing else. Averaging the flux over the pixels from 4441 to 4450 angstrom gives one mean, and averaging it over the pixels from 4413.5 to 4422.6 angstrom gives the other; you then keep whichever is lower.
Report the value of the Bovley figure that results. 233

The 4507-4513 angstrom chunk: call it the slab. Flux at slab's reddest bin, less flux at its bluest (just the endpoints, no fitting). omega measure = -28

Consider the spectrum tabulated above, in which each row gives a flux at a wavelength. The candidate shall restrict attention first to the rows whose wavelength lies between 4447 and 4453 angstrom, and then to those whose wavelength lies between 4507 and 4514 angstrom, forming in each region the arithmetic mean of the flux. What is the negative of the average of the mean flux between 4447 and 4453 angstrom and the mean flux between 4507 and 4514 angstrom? -231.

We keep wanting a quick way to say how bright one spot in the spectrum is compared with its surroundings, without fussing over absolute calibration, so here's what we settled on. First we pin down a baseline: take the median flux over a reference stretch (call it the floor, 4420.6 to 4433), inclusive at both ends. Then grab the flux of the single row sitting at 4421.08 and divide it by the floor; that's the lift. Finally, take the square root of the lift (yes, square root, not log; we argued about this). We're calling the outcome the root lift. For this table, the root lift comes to 1.01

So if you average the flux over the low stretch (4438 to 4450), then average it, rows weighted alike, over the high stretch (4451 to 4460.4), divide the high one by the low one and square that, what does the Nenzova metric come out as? 0.90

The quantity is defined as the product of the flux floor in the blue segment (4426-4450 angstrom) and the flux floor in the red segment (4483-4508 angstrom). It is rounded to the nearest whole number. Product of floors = 45150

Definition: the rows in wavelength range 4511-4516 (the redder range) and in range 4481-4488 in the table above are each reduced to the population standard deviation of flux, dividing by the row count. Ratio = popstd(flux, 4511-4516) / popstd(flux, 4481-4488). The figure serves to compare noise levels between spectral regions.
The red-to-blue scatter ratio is 0.94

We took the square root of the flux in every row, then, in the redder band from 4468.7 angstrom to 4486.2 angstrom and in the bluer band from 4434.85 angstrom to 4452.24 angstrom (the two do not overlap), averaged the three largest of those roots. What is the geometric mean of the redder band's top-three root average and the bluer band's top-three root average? 15.7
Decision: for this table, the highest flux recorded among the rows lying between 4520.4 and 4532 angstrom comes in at 241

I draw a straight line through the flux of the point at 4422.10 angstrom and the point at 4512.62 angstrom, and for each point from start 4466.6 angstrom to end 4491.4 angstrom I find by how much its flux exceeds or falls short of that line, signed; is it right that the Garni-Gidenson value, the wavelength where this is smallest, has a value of 4467.13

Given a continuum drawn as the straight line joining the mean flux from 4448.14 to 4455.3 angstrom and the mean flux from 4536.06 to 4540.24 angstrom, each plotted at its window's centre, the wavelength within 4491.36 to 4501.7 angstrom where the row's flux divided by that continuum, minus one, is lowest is 4494.99 angstrom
